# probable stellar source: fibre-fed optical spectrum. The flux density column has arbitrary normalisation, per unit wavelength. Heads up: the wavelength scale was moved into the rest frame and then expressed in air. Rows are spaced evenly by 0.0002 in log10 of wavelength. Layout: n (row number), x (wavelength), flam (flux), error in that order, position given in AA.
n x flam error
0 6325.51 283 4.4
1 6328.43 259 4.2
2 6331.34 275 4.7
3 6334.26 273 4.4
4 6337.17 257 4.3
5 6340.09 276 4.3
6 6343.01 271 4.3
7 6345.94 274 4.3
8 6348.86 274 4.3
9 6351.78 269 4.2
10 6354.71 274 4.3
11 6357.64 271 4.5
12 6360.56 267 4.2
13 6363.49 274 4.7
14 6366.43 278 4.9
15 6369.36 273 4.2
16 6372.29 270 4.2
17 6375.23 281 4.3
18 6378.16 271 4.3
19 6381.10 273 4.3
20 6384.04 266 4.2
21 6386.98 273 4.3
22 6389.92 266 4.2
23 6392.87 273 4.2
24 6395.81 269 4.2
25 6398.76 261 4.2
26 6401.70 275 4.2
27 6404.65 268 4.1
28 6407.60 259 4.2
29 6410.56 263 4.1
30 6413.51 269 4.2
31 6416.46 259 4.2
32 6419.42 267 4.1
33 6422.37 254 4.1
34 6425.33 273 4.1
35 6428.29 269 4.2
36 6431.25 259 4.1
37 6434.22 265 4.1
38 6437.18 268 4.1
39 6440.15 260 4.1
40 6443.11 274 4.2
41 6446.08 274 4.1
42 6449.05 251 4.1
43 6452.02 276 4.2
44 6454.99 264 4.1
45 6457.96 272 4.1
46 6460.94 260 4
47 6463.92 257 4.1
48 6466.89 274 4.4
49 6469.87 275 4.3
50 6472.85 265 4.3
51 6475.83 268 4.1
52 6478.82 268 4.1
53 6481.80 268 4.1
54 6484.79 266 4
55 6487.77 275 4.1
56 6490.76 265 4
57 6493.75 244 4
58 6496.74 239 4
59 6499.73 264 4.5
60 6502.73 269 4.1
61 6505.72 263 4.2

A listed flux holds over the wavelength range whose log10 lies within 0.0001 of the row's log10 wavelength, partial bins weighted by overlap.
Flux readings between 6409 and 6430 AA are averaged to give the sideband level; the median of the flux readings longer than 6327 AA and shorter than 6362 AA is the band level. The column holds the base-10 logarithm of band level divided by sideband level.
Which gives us 0.012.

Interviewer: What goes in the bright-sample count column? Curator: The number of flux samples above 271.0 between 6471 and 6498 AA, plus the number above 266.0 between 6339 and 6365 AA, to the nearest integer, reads 10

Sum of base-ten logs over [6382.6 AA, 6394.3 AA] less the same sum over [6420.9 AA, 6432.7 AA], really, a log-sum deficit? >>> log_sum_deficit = 0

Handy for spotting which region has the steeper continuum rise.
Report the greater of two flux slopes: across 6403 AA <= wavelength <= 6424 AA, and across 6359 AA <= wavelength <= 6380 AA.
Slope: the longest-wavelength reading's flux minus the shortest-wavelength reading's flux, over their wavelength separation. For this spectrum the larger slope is 0.23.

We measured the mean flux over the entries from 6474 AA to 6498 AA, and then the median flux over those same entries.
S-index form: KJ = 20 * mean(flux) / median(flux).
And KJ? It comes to 19.6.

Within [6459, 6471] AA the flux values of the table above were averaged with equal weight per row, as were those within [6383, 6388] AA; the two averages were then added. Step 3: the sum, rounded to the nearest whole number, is 536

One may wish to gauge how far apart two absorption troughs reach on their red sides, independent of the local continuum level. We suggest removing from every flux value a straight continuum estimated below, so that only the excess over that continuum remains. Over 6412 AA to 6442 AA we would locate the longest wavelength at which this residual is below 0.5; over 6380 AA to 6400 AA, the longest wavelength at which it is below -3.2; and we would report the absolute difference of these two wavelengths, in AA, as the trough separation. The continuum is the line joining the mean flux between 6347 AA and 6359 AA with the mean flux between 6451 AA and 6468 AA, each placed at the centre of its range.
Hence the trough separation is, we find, 41.4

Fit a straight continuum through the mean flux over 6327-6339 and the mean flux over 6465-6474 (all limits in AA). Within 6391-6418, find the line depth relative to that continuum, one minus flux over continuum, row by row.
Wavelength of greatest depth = 6416.46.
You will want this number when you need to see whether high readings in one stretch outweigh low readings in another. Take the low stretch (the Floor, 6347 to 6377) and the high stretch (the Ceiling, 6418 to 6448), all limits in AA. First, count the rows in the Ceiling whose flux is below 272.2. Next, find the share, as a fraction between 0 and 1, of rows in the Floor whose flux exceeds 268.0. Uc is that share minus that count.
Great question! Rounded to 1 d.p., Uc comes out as -6.1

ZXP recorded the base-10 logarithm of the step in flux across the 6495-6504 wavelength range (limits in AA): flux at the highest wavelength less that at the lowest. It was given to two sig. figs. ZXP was 1.5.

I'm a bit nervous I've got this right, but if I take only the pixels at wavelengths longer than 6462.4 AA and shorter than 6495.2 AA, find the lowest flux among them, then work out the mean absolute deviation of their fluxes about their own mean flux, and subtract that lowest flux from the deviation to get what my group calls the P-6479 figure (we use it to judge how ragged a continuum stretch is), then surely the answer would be -238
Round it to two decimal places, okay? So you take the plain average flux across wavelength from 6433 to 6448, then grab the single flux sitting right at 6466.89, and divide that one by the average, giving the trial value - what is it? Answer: 1.02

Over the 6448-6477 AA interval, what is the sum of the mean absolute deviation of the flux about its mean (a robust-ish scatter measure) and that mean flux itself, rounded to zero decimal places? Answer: 273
